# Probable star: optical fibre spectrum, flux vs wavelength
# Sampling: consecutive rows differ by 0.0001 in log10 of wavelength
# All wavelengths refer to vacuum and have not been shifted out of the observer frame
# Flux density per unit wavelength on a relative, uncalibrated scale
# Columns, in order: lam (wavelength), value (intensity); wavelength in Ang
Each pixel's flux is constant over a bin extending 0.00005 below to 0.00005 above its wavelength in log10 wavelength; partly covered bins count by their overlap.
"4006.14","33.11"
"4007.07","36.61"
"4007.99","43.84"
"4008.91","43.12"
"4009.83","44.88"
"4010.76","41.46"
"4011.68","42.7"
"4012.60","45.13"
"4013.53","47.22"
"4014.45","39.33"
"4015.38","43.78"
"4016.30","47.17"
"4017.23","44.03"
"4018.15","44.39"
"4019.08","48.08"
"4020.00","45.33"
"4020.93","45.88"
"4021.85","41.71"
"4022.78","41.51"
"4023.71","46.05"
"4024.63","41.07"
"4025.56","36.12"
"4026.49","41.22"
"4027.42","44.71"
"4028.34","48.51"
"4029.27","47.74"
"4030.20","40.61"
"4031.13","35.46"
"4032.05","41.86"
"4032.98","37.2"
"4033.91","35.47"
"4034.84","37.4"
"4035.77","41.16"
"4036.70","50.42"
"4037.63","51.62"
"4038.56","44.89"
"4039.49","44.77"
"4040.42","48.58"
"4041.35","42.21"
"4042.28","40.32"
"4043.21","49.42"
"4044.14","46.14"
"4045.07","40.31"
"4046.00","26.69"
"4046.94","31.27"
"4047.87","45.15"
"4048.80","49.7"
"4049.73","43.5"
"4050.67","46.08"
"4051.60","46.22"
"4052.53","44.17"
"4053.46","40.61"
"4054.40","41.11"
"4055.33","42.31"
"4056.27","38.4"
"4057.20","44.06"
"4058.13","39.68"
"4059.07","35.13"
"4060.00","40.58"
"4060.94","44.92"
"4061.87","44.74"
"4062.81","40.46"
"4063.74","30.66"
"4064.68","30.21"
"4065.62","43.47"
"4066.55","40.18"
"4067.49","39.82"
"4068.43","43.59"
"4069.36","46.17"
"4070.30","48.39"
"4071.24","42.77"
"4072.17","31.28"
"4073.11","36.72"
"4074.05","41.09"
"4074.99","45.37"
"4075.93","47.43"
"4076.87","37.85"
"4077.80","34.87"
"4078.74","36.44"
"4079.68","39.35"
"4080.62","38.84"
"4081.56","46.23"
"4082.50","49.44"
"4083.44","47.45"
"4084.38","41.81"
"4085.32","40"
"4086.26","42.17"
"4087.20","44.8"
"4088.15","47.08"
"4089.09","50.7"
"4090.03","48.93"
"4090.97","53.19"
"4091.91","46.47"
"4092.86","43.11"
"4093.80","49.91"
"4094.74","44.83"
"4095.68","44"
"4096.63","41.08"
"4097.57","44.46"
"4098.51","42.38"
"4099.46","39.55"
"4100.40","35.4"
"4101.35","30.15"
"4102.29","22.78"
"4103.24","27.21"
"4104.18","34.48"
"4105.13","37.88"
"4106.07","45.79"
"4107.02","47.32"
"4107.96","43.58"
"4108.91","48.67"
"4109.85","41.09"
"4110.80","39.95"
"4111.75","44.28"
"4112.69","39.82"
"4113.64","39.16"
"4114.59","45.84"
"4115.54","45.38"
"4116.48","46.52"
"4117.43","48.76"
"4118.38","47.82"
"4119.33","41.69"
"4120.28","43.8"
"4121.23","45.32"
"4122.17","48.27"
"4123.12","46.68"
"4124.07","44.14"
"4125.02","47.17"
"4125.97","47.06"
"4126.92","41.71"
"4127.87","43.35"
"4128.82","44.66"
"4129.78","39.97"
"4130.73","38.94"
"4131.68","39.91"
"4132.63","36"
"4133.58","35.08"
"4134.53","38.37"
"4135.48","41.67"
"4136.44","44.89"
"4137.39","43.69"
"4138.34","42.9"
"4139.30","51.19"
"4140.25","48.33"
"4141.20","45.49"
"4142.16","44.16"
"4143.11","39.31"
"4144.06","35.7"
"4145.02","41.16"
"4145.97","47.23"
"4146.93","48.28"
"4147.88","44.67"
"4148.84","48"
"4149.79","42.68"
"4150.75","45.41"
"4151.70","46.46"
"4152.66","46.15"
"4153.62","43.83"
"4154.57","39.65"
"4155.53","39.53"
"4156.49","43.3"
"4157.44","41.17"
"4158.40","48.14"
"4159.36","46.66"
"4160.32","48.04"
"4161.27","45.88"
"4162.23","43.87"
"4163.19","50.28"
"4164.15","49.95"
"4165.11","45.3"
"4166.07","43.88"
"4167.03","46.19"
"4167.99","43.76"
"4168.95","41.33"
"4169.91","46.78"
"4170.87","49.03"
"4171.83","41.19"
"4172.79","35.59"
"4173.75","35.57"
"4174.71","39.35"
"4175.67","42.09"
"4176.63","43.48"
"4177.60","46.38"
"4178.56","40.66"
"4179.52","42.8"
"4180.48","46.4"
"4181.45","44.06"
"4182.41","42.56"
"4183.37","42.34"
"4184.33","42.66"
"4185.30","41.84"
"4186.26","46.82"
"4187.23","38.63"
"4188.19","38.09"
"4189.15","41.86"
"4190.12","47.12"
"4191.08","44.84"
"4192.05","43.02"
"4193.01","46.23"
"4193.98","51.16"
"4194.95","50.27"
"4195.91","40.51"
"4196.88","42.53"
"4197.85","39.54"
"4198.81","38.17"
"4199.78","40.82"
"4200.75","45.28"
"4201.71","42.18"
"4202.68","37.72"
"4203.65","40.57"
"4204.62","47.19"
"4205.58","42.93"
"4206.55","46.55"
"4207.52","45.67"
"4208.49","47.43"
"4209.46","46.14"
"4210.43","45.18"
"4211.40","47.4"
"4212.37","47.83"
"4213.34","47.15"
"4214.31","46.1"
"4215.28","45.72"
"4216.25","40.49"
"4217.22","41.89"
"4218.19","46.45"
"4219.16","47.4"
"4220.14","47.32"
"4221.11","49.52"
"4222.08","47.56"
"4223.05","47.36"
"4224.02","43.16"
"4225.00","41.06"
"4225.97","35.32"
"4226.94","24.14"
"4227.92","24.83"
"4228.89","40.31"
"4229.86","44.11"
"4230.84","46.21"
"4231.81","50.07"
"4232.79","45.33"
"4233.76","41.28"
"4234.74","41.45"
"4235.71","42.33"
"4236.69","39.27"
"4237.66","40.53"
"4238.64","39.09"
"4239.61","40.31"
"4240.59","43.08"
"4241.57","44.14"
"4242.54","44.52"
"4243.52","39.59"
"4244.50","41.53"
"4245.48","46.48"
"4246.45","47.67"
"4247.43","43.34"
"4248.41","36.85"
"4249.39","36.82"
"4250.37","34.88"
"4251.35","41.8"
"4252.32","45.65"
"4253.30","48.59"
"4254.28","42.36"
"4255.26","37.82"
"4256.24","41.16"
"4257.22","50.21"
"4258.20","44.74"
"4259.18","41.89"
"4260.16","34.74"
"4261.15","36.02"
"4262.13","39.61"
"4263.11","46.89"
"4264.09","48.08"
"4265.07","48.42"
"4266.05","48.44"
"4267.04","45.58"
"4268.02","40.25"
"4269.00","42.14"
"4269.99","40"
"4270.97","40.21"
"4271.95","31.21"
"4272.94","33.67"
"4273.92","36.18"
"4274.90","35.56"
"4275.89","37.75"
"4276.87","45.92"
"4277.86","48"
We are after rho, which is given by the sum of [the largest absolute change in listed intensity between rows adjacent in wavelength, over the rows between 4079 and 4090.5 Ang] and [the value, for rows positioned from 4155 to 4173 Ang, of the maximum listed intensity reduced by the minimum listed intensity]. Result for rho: 22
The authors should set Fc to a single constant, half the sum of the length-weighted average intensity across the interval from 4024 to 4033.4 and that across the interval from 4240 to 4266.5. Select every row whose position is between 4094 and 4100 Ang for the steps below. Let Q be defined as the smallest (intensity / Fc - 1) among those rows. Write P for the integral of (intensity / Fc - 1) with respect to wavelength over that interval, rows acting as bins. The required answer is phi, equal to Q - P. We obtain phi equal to -0.2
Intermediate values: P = 0.1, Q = -0.06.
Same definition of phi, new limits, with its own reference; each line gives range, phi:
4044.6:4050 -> 0.0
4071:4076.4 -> -0.1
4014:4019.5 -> -0.4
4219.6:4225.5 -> -0.6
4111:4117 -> -0.2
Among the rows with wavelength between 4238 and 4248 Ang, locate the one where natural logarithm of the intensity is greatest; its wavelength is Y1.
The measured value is 4246.45 Ang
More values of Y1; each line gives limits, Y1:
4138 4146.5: 4139.30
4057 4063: 4060.94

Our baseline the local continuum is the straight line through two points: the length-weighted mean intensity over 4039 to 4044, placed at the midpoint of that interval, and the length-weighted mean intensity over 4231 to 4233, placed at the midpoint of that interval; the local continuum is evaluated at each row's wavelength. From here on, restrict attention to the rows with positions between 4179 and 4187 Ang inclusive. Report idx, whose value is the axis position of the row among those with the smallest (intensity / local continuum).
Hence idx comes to 4185.30 Ang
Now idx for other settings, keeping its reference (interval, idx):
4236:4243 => 4238.64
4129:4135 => 4133.58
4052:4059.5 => 4059.07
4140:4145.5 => 4144.06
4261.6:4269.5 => 4262.13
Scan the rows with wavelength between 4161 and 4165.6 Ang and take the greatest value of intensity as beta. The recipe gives 50.28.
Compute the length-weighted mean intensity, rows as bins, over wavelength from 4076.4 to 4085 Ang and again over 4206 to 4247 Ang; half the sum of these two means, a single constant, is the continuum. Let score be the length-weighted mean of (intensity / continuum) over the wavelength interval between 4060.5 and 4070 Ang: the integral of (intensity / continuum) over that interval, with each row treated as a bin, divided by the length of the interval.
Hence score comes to 0.96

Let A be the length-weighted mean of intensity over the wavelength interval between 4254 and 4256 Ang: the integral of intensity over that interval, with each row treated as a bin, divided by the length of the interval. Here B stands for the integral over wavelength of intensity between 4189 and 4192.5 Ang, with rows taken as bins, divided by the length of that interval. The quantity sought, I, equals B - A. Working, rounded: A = 40.0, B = 44.4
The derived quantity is 4.4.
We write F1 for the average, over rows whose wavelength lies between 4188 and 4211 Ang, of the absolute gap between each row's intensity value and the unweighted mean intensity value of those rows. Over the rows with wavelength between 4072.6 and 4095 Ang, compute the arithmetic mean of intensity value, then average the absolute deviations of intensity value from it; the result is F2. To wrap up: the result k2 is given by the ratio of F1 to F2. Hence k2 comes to 0.74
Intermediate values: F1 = 3.13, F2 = 4.24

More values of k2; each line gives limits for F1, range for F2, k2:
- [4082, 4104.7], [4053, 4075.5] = 1.58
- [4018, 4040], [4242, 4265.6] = 0.97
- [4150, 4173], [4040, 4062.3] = 0.72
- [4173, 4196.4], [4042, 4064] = 0.67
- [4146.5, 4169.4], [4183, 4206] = 0.82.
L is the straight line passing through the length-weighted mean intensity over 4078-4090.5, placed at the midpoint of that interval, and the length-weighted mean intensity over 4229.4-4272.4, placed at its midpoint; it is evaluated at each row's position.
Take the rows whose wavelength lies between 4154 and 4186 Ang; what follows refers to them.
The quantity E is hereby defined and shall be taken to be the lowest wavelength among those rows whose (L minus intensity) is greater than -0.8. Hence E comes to 4154.57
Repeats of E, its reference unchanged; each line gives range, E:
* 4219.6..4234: 4224.02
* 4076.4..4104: 4076.87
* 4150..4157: 4153.62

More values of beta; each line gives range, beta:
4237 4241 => 43.08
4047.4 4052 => 49.7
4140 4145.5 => 48.33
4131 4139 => 44.89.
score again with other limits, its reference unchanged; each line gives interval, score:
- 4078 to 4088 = 1.01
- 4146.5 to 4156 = 1.05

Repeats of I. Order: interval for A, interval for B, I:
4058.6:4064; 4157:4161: 6.3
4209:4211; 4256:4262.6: -4.5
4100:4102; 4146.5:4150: 14.4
